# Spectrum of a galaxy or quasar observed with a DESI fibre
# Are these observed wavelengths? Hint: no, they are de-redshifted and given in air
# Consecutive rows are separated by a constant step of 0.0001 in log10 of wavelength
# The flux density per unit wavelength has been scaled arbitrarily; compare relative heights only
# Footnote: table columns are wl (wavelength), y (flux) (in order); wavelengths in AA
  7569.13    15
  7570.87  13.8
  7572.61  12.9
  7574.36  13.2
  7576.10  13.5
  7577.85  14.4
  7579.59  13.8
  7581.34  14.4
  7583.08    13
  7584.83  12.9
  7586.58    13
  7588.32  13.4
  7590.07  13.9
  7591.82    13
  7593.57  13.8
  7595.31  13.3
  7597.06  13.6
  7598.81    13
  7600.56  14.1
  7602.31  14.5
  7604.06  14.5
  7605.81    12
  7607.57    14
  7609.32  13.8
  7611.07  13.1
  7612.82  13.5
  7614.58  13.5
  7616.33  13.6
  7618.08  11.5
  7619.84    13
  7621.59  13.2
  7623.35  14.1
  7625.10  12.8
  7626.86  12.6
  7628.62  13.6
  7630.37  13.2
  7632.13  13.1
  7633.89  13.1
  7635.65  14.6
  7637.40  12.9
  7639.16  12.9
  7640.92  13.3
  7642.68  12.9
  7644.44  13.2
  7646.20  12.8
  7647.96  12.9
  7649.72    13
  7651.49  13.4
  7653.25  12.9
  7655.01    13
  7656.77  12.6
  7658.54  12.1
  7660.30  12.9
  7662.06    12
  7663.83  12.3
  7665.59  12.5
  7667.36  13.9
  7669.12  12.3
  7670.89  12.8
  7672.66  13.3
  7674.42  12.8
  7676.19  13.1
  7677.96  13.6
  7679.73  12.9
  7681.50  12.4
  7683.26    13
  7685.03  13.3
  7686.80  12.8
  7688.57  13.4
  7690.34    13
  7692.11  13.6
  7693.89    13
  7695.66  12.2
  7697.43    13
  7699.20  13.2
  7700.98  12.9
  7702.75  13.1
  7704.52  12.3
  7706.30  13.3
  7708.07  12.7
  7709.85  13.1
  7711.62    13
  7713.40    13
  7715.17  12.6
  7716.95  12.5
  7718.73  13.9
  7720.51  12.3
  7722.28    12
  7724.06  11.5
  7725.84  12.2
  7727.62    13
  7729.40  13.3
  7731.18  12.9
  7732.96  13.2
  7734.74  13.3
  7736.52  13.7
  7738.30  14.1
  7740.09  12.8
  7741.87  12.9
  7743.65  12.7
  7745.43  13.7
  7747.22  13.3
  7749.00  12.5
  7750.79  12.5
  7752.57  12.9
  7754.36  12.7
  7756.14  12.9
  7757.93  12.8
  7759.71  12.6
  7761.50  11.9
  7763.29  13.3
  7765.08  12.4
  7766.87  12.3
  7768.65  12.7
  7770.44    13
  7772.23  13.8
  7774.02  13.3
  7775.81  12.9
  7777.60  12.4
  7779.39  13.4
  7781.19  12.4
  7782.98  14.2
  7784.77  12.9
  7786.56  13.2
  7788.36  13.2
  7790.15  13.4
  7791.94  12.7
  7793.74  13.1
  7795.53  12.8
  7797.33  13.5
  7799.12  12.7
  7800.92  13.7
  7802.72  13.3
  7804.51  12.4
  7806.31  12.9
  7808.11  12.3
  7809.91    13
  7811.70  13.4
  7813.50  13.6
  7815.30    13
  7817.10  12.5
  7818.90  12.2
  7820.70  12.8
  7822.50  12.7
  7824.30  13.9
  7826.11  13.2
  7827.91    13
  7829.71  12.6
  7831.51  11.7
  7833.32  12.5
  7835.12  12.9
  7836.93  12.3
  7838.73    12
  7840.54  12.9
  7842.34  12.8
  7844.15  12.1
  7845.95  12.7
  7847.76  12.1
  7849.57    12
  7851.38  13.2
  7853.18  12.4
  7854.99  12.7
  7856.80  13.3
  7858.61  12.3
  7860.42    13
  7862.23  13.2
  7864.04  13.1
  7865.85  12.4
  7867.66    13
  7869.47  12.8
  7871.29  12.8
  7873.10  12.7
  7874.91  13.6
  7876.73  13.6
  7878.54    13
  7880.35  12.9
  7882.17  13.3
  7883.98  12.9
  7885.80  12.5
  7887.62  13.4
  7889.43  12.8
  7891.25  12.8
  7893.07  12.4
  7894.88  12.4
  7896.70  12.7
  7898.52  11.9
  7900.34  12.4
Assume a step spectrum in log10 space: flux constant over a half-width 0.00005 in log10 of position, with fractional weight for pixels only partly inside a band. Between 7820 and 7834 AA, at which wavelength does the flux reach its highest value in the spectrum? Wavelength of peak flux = 7824.30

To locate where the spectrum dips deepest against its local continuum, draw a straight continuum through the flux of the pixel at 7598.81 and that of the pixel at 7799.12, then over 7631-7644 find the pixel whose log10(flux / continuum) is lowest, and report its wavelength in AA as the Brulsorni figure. 7637.40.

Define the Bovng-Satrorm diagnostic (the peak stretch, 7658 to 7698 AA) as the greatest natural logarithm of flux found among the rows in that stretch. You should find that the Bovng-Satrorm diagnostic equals 2.63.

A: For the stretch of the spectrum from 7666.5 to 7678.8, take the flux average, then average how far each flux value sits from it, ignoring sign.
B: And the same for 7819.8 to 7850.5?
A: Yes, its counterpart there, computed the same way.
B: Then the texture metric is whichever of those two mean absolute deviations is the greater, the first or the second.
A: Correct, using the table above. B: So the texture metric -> 0.42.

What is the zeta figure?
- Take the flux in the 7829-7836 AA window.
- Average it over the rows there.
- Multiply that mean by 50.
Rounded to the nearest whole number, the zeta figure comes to 621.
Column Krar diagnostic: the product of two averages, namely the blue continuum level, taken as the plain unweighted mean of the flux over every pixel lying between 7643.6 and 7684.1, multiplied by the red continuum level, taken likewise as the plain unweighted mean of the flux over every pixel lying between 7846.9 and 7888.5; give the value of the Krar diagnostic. 166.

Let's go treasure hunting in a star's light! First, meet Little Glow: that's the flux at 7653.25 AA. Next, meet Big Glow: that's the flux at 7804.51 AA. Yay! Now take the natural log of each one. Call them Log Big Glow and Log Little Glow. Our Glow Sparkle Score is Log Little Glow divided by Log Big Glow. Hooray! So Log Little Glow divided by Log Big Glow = 1.02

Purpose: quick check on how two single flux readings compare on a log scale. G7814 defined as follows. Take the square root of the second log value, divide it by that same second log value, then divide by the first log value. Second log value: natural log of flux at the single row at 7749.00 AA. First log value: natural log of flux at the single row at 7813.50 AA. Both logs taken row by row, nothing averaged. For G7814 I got 0.241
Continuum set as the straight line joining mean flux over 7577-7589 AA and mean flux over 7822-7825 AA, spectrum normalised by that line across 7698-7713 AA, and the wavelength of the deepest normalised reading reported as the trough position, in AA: 7704.52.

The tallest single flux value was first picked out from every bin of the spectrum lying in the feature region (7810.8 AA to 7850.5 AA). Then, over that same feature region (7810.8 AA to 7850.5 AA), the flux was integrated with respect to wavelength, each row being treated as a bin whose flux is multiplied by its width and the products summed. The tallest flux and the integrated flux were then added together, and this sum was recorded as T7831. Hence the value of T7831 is 517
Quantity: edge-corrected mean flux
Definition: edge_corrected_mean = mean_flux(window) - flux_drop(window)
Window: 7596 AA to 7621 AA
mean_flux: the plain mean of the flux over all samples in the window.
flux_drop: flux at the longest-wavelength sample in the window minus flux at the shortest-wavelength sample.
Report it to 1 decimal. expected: 14.0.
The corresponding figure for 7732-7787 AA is 13.0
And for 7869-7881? 13.0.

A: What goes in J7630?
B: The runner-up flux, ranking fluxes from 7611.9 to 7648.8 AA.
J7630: 14.1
